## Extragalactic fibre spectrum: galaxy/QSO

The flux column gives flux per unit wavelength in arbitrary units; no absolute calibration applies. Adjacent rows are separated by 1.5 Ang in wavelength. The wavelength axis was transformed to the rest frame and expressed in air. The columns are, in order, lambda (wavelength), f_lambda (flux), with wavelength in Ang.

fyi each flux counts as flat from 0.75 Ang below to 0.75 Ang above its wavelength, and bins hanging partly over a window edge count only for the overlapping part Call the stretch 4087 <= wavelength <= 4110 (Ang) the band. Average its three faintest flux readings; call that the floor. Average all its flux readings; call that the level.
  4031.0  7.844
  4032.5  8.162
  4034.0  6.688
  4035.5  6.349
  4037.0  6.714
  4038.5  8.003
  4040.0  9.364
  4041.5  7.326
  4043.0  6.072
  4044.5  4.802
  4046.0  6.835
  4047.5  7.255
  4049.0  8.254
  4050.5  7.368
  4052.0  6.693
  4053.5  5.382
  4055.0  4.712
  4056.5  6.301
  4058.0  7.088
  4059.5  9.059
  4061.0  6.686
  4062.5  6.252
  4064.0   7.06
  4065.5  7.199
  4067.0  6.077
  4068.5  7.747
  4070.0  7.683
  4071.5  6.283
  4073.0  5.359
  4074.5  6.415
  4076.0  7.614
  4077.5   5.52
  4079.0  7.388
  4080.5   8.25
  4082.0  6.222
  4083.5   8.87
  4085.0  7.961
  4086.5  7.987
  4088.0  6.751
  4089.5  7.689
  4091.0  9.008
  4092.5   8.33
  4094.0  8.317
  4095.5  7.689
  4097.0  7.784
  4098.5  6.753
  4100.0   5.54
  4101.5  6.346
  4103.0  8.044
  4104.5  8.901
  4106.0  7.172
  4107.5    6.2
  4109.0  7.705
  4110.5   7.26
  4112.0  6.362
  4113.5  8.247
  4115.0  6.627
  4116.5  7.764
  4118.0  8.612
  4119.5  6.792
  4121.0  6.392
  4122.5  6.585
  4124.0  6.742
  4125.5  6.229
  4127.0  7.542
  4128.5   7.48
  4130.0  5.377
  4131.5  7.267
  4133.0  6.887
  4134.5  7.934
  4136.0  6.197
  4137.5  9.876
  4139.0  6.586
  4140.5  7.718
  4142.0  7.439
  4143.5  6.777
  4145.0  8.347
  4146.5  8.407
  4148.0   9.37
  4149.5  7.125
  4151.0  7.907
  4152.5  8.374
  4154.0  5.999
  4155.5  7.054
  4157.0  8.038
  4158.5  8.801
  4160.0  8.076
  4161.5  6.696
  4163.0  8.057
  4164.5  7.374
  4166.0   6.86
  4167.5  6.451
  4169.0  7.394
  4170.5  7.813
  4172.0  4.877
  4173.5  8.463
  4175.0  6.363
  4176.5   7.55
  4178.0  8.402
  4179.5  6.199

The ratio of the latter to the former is 1.24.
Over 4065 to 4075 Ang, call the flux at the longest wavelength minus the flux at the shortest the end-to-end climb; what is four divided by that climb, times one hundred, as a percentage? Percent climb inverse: -510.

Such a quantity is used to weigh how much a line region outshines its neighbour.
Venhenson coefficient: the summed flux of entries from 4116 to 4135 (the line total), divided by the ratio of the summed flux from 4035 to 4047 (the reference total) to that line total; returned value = 151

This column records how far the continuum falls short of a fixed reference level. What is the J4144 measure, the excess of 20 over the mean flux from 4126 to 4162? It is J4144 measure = 12.45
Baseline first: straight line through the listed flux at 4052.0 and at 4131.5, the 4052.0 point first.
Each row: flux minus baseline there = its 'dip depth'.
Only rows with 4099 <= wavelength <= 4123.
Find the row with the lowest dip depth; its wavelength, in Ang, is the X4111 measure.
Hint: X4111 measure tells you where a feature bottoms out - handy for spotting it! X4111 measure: 4100.0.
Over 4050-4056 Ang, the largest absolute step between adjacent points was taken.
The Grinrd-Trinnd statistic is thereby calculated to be 1.31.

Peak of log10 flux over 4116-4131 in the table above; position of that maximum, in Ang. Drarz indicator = 4118.0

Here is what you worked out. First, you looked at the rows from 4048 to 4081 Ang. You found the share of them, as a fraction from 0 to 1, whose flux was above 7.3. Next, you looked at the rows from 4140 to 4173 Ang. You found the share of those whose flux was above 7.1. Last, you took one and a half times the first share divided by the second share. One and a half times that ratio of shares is 0.80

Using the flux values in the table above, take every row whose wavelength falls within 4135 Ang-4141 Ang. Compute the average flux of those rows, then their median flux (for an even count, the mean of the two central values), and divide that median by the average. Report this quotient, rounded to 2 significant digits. 0.94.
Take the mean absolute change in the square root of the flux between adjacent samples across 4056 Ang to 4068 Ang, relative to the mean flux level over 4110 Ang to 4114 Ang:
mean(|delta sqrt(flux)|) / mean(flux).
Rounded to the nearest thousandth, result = 0.028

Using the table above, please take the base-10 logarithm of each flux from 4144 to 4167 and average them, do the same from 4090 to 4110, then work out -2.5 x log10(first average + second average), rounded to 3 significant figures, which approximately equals -0.613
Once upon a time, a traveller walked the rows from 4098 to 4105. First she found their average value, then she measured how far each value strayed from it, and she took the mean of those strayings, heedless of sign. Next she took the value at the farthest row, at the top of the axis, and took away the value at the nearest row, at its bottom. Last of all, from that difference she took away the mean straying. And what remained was 1.1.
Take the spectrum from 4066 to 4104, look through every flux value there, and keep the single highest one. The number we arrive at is 9.008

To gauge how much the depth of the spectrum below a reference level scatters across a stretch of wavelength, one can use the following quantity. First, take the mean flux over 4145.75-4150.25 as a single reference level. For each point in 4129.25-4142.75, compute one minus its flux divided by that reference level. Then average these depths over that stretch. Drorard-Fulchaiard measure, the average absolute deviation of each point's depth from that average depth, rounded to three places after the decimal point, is 0.106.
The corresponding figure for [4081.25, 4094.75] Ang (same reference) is 0.082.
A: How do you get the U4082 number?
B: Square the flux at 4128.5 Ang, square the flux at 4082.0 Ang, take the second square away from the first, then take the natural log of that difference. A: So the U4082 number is 2.85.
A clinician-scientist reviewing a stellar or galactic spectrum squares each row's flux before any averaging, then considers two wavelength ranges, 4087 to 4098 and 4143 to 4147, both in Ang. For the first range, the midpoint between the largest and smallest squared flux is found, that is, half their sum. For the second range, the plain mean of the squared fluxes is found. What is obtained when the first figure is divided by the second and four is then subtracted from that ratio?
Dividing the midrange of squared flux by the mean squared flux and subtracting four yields -3.0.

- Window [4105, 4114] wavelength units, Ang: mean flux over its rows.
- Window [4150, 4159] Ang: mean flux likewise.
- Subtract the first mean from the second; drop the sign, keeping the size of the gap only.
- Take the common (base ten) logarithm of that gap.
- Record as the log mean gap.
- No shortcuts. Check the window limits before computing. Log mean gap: -0.3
